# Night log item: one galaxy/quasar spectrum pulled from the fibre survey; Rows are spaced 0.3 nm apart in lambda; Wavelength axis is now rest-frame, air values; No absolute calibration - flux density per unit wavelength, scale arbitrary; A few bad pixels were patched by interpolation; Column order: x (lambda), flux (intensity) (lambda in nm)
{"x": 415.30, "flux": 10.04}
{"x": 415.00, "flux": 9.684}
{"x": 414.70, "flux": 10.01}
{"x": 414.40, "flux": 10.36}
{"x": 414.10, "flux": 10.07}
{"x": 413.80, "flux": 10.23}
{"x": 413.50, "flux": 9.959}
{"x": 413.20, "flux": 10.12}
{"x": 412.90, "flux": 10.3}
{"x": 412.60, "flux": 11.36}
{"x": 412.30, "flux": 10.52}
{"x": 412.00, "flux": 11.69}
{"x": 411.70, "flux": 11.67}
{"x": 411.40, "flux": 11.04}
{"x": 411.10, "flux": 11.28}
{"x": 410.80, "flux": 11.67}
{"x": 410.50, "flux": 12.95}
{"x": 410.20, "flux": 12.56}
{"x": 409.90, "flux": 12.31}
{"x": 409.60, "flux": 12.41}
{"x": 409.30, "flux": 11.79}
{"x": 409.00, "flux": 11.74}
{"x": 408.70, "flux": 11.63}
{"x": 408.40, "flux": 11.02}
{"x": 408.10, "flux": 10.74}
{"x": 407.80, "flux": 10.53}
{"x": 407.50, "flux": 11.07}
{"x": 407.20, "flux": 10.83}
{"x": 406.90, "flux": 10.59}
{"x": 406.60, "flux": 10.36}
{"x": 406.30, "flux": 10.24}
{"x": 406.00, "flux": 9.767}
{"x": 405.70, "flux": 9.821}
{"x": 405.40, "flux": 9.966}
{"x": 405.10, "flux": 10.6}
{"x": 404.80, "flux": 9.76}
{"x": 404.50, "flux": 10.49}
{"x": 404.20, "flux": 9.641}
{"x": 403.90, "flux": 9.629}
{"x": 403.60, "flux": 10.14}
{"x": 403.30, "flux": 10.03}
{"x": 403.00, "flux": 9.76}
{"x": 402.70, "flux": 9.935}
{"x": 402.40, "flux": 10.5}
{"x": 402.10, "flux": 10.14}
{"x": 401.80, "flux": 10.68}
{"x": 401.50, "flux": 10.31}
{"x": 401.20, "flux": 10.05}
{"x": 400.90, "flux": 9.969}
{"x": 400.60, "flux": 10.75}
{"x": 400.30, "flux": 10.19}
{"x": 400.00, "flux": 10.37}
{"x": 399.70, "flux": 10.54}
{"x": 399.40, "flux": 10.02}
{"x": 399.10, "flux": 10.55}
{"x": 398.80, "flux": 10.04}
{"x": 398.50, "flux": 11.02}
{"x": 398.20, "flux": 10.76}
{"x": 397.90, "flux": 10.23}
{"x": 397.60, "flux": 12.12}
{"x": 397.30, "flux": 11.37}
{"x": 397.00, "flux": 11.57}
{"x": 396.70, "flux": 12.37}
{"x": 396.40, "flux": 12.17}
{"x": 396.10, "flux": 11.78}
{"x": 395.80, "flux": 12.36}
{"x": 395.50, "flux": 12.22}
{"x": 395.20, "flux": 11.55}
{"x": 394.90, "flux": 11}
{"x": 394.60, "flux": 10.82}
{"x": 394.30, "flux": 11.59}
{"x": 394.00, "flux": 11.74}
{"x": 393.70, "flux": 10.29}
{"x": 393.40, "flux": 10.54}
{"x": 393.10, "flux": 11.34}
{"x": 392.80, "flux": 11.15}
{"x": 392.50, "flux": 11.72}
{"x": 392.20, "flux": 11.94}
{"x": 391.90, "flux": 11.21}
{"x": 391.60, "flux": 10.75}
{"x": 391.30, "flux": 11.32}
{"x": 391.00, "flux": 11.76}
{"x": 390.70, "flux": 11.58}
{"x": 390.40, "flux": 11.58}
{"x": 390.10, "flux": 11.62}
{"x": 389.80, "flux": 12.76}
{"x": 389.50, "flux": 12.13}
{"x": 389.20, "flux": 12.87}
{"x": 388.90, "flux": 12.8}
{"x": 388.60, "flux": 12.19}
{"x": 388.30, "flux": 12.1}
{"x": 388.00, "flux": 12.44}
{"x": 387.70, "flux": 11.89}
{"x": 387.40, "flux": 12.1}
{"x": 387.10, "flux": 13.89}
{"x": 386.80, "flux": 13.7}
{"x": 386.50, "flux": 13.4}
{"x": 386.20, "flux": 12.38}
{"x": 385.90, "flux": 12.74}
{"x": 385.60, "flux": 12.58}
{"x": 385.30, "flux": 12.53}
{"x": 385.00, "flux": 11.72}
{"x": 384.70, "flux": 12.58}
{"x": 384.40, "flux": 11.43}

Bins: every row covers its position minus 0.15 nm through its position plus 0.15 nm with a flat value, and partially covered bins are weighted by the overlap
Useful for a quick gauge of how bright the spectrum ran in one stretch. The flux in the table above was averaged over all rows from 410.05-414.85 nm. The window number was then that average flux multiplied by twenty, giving 220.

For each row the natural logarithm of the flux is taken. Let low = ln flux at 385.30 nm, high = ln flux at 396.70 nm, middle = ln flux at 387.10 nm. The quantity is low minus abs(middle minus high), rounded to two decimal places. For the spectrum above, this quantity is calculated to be 2.41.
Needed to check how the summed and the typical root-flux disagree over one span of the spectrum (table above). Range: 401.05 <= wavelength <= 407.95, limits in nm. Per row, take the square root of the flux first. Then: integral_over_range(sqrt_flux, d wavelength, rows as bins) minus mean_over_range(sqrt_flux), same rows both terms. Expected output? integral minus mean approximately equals 18.8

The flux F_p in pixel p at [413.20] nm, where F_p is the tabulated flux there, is 10.12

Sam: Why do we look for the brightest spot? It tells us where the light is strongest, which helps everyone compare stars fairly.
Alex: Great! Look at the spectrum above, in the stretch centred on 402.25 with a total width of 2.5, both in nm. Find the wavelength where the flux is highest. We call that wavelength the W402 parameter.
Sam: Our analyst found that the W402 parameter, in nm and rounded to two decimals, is 401.80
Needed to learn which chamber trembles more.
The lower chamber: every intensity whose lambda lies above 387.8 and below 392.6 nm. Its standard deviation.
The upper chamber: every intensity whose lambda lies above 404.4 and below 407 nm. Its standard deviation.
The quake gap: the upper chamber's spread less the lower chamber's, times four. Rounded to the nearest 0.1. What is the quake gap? -1.0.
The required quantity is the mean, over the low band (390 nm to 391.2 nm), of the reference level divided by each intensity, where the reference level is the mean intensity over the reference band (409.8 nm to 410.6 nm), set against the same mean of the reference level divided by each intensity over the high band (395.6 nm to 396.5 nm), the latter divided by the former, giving 0.96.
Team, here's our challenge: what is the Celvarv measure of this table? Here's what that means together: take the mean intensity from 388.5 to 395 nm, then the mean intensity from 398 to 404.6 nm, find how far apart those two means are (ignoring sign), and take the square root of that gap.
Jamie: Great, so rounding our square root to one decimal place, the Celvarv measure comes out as 1.2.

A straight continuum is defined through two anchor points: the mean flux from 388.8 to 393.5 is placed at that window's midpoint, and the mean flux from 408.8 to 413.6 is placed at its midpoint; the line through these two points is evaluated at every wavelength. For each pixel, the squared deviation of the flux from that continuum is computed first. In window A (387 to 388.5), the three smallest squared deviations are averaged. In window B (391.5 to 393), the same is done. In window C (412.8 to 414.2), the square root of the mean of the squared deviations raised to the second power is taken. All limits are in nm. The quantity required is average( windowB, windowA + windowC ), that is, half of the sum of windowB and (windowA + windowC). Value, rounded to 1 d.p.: 1.0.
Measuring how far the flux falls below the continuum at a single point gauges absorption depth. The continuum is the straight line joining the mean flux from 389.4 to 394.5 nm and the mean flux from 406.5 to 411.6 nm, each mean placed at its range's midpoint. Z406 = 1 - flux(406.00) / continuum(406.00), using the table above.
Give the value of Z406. 0.15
